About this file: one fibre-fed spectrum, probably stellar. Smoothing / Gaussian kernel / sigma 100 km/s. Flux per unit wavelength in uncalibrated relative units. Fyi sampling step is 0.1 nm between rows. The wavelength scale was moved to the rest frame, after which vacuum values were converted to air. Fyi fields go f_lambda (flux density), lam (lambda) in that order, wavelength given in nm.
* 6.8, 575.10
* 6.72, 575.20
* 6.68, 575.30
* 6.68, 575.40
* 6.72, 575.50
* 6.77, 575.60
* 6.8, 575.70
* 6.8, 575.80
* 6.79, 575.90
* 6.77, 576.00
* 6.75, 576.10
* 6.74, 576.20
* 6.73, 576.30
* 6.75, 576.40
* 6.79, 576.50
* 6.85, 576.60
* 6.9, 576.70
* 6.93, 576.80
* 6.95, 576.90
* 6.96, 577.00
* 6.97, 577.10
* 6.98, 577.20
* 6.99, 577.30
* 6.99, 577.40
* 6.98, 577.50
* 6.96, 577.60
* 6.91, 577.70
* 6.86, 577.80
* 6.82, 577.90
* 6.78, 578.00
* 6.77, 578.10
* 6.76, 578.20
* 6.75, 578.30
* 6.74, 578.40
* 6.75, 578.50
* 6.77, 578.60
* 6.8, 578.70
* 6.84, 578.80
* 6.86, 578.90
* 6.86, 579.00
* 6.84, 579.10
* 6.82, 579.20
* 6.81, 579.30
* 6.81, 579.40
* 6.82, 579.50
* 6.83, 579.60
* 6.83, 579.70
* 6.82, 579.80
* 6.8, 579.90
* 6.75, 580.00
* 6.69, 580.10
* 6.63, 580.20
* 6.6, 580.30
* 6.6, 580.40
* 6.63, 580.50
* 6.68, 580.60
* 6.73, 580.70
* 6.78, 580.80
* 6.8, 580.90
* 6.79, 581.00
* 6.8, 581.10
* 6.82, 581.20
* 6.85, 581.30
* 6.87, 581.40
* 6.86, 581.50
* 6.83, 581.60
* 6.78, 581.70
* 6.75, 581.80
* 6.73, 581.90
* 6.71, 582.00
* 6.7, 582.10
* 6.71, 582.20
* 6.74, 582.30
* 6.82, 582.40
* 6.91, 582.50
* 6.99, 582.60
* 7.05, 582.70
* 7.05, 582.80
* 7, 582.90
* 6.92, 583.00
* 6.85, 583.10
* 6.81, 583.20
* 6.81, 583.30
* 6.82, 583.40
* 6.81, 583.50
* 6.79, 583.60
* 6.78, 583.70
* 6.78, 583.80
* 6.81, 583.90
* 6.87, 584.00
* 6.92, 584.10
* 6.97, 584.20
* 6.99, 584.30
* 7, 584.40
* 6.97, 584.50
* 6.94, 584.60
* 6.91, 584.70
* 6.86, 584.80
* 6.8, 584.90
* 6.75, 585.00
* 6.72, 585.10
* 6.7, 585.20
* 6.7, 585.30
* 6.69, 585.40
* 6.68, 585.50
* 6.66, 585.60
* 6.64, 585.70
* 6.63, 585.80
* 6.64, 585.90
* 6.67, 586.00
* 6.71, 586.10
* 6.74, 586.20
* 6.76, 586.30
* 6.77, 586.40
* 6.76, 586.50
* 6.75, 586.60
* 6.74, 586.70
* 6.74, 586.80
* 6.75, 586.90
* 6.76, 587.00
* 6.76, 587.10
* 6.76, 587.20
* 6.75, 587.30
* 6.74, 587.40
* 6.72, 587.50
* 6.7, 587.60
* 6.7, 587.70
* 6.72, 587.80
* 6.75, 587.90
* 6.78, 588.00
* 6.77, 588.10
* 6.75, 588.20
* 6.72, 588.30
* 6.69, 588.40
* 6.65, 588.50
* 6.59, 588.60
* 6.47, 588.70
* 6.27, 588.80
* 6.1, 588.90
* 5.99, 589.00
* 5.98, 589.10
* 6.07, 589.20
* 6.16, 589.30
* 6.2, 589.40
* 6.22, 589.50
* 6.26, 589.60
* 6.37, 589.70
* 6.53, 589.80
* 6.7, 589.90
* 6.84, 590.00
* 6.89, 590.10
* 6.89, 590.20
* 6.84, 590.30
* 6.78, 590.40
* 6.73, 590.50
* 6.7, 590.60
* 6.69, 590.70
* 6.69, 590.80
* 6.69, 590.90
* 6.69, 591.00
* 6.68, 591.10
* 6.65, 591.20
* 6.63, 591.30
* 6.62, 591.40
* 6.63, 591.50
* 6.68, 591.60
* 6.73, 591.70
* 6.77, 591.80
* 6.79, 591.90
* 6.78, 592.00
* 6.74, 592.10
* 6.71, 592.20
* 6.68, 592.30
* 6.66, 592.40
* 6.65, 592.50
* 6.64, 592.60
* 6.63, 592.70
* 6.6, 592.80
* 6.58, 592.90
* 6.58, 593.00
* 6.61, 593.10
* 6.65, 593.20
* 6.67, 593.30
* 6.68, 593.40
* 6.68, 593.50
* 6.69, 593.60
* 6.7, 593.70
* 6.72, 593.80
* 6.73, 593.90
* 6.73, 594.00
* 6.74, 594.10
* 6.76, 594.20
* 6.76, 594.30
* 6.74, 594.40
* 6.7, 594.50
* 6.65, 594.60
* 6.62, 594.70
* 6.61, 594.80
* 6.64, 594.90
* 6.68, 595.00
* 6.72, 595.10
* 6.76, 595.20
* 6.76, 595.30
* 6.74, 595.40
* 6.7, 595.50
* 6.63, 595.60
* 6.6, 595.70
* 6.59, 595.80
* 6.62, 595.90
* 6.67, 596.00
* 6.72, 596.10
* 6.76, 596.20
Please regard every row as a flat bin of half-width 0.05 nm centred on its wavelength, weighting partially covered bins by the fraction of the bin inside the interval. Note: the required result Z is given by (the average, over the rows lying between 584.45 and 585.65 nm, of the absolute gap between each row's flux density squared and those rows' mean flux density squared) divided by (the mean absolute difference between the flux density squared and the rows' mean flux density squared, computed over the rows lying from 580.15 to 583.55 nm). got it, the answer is 1.1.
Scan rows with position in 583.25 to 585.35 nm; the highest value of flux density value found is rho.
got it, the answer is 7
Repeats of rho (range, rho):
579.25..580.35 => 6.83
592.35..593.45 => 6.68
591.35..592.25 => 6.79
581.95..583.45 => 7.05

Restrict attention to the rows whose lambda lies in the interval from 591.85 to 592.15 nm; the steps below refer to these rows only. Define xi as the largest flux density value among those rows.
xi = 6.79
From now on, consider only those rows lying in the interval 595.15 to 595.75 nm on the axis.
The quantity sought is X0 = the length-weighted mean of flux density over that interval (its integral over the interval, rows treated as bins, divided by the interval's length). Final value 6.70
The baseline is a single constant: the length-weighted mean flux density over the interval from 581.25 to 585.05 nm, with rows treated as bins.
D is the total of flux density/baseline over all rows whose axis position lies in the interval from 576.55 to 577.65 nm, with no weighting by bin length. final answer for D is 11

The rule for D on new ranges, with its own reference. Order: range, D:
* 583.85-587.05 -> 32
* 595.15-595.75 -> 6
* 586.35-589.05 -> 26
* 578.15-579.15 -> 10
